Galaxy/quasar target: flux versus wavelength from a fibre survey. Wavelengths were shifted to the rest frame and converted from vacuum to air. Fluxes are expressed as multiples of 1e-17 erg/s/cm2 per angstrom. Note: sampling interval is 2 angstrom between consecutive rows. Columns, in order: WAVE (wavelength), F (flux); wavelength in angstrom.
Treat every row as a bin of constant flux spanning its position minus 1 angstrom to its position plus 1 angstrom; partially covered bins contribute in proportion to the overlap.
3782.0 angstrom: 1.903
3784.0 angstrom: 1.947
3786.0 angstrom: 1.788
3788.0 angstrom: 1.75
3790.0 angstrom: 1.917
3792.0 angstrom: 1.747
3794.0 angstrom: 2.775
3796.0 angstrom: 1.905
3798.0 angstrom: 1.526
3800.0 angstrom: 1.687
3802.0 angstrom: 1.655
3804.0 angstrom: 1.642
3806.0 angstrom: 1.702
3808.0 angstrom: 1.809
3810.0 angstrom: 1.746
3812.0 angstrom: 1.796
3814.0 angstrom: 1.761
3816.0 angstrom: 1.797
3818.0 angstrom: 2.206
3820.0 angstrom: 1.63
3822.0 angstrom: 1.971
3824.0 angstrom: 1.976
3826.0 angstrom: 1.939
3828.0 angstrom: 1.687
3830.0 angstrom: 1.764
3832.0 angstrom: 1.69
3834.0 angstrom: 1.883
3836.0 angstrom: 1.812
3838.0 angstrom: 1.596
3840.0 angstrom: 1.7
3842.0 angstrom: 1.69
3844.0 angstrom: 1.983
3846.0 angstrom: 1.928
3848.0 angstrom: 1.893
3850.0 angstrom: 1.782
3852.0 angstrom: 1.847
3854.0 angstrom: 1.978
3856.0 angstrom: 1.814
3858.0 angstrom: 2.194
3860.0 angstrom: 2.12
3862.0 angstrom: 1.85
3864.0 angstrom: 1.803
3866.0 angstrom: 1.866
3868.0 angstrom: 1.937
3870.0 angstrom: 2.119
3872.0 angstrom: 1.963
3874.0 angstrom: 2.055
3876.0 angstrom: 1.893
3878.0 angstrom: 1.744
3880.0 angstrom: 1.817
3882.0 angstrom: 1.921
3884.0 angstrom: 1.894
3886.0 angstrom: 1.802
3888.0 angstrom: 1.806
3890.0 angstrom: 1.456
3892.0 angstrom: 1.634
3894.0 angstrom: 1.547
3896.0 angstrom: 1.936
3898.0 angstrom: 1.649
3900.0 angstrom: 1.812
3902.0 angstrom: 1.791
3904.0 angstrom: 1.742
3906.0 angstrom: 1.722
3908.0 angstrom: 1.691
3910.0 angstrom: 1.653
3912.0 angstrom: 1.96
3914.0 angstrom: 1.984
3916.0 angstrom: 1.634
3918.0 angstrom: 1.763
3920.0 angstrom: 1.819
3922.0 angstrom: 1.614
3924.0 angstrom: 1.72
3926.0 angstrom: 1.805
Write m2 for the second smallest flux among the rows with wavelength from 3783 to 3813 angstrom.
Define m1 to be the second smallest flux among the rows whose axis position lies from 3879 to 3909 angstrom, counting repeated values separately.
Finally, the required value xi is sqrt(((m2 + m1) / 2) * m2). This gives 1.62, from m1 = 1.547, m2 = 1.642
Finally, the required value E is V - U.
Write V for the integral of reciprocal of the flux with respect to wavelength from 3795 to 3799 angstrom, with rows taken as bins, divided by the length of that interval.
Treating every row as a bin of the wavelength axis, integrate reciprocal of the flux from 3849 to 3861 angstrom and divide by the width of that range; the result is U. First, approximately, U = 0.514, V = 0.590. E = 0.076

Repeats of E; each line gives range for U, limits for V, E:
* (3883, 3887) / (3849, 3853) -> 0.010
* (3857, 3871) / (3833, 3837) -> 0.035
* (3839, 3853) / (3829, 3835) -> 0.016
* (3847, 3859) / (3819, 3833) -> 0.032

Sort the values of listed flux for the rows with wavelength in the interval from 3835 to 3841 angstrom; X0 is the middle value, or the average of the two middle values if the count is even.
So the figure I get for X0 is 1.70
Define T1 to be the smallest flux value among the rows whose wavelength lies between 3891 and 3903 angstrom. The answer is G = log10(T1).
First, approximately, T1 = 1.547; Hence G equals 0.189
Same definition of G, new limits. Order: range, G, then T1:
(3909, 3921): 0.213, 1.634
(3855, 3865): 0.256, 1.803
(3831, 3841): 0.203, 1.596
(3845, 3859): 0.251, 1.782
